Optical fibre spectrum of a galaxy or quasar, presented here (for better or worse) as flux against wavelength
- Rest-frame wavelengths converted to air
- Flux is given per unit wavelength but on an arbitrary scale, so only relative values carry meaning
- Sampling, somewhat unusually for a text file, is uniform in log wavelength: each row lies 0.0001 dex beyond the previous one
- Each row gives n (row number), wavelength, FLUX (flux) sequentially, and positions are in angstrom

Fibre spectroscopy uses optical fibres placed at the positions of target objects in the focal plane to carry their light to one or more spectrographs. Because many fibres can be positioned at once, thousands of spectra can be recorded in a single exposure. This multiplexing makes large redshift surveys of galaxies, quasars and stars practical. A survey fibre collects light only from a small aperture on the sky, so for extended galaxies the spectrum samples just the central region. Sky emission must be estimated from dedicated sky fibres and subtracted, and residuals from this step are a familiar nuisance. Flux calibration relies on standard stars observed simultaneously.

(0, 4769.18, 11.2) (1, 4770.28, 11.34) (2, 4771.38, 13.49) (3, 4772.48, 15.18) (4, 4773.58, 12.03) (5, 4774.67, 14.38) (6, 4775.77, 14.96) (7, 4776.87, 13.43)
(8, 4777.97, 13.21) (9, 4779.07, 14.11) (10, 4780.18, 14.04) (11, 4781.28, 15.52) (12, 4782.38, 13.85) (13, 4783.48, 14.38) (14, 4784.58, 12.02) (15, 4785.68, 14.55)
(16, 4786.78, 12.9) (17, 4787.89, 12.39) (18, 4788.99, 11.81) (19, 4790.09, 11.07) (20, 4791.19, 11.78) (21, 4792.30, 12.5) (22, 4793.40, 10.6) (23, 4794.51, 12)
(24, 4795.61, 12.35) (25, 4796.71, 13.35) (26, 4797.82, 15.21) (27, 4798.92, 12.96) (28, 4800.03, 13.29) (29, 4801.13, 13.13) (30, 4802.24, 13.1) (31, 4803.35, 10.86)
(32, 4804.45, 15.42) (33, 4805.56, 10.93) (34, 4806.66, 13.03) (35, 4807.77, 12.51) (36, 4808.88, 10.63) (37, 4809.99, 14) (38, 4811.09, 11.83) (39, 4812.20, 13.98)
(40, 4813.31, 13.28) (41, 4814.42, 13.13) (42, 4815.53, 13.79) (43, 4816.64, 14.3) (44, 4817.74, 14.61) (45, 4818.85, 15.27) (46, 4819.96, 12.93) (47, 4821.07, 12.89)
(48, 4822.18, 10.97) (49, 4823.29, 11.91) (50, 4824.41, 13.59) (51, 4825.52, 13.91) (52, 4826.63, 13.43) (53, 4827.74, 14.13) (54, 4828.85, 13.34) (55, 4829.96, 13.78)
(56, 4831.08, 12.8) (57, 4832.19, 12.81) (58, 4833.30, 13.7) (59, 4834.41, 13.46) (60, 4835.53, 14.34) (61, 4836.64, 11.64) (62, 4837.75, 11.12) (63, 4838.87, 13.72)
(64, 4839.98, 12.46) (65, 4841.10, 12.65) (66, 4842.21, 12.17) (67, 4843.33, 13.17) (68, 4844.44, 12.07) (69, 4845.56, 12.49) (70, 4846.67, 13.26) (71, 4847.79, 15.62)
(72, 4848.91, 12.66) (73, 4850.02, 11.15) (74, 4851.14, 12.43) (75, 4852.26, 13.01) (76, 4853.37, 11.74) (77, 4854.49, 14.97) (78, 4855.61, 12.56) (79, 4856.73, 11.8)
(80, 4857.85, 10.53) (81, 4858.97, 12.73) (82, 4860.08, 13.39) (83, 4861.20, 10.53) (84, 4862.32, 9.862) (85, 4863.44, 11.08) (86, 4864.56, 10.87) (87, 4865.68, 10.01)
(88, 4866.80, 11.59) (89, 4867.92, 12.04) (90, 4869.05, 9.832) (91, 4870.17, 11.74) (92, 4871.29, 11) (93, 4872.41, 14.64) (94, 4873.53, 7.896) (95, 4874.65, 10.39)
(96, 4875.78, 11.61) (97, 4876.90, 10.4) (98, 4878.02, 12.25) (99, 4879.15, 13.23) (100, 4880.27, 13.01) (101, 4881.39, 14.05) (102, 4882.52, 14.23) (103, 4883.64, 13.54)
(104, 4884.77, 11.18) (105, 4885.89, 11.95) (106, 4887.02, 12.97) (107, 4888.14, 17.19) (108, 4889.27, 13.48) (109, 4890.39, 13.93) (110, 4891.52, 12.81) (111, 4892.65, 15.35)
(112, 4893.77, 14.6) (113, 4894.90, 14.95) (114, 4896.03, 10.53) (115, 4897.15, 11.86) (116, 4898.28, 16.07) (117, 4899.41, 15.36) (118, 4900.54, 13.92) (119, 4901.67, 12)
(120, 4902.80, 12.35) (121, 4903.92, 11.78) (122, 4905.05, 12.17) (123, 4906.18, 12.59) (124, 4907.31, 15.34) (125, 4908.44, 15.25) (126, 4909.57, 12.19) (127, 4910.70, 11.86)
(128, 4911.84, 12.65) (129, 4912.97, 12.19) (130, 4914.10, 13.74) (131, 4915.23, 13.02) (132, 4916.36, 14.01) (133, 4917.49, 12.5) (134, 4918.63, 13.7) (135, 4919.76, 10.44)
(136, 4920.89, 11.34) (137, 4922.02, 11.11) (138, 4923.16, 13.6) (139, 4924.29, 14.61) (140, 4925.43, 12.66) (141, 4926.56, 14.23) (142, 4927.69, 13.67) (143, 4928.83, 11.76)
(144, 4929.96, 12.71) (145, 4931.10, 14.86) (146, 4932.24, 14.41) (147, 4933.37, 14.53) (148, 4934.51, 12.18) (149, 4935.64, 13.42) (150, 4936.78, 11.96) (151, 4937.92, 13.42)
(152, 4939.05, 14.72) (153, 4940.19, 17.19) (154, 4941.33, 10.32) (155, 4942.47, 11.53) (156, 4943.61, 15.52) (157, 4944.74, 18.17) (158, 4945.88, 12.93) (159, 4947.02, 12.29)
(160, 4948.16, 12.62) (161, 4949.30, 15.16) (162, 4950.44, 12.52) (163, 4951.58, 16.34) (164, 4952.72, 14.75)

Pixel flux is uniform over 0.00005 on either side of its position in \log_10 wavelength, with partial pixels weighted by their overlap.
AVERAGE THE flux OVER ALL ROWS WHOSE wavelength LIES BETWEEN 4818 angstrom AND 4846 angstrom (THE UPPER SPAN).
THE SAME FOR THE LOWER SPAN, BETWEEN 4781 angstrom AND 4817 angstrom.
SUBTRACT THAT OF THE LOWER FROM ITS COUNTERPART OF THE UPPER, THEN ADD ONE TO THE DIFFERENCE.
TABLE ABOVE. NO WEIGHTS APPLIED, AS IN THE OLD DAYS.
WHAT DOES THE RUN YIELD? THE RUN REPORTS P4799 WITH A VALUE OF 1.1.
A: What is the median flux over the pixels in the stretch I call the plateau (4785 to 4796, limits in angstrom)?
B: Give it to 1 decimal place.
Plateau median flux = 12.2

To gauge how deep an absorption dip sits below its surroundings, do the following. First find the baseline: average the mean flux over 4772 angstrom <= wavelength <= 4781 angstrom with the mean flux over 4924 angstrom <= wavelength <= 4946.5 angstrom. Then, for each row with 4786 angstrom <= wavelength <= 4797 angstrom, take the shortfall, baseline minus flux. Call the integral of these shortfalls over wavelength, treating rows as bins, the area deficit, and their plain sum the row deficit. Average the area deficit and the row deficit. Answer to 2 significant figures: 18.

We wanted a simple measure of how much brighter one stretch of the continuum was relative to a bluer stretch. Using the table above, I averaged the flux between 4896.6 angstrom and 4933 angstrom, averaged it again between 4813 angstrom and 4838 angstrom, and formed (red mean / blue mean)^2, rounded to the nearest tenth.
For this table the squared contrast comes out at 1.0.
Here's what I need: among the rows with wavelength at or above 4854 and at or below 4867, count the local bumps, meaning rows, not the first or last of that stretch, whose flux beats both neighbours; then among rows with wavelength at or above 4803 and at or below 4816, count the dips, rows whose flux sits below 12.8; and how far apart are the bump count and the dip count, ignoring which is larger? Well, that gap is 3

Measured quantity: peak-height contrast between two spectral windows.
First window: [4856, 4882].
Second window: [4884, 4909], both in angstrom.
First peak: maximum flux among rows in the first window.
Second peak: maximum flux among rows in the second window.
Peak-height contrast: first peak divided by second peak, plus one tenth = 0.95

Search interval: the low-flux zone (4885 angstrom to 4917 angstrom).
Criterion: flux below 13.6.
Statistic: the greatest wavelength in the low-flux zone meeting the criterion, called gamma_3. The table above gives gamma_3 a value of 4915.23 angstrom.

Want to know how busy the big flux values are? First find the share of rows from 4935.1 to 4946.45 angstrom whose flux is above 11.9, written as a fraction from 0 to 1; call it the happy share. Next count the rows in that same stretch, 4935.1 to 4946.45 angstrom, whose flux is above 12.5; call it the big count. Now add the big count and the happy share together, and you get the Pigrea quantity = 7.8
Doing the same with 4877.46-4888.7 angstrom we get 7.9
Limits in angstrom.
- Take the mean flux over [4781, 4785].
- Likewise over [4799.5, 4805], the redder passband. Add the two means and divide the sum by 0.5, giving 54.2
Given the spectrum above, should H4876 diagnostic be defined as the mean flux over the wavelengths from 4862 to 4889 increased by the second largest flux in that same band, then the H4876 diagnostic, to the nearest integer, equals 27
